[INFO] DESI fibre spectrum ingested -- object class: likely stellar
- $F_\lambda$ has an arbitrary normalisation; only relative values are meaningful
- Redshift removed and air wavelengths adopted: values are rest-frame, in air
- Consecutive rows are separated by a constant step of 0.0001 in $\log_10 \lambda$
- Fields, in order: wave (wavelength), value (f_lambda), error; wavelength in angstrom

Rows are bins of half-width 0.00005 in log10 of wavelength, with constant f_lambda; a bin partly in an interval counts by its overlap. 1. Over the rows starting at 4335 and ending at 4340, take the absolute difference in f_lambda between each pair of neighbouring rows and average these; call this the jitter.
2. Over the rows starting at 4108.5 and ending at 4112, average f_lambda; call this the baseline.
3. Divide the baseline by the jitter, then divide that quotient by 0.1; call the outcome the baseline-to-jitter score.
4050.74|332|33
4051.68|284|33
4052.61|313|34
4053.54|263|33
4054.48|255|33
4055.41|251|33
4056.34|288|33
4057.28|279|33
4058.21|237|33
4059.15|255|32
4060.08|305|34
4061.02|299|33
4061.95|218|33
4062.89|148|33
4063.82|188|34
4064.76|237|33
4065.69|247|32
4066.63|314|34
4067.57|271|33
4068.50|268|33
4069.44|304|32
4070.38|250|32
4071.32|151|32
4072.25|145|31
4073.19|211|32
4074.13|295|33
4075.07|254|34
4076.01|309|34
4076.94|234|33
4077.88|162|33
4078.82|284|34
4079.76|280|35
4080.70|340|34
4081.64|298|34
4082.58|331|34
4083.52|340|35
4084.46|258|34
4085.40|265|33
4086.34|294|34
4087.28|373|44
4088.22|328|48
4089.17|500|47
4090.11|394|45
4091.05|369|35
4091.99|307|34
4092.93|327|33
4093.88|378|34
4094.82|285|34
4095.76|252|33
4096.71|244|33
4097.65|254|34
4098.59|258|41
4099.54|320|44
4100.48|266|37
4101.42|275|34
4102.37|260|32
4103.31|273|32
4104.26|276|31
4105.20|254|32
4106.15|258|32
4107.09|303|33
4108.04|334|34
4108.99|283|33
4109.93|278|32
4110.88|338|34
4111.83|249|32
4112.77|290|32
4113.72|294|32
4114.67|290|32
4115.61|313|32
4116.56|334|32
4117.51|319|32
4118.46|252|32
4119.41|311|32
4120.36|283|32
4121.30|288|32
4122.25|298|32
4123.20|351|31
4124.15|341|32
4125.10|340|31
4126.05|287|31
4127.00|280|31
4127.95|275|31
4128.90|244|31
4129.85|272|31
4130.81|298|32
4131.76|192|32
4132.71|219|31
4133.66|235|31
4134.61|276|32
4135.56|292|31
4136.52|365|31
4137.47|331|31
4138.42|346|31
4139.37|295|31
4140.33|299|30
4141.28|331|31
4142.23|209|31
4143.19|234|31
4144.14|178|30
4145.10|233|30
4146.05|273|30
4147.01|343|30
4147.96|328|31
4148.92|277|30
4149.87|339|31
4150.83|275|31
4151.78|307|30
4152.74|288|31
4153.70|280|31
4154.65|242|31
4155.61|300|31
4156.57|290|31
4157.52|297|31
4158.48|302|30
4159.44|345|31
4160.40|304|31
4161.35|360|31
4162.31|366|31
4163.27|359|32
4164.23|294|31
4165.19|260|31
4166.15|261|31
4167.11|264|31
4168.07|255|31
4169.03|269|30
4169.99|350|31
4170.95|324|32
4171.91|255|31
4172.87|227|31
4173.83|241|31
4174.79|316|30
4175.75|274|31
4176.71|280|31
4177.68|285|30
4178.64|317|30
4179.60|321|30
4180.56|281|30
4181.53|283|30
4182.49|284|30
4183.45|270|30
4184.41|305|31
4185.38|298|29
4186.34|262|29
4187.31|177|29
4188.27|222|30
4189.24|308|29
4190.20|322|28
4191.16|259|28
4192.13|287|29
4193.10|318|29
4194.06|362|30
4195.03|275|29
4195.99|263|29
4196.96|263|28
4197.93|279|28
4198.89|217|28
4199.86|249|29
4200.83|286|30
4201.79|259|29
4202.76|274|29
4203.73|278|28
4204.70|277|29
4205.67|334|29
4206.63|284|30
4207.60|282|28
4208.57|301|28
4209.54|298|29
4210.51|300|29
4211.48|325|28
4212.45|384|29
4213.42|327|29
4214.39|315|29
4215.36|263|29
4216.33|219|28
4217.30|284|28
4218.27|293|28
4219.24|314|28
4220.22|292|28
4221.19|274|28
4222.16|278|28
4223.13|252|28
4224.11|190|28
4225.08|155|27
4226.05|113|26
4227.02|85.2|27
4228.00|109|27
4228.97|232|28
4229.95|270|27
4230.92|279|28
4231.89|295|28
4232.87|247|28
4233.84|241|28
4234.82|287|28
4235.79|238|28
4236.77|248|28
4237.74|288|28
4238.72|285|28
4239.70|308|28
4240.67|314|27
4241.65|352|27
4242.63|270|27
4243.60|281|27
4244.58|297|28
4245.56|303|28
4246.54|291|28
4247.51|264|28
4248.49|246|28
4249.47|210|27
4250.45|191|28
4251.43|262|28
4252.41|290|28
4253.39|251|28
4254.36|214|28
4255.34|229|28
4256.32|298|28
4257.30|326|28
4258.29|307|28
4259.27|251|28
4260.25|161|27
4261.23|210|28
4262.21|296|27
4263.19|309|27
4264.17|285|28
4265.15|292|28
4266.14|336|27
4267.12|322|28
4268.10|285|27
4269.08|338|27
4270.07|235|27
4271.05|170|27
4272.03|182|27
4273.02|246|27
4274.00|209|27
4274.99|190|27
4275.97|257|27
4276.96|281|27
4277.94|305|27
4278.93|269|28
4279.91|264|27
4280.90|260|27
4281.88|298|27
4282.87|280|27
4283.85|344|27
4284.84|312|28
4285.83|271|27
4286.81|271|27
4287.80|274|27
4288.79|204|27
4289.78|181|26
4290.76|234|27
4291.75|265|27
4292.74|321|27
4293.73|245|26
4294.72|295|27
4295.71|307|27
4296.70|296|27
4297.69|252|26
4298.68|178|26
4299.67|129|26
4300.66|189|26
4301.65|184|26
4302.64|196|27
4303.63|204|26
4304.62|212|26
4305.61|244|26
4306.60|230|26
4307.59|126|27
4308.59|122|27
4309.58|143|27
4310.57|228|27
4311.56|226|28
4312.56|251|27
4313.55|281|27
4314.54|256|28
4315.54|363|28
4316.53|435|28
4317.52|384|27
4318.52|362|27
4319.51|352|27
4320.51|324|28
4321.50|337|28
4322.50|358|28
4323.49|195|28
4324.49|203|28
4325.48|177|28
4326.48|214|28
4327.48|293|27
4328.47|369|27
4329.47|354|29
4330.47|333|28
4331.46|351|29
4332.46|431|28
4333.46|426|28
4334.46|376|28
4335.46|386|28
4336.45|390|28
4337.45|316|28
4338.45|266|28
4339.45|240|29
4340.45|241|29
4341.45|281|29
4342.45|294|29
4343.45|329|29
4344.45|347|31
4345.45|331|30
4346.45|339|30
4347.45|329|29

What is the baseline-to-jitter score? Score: 75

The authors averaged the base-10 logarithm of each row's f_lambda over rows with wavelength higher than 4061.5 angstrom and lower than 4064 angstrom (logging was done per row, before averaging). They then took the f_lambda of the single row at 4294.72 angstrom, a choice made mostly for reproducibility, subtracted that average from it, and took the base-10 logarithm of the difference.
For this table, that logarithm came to 2.47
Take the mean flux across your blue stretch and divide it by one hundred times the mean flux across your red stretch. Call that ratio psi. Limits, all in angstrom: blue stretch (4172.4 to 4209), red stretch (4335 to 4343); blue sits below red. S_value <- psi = 0.0093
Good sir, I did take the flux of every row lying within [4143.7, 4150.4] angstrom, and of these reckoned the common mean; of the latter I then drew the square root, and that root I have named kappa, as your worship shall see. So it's 16.8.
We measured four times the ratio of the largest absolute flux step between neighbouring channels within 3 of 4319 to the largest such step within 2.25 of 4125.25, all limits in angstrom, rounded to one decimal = 3.8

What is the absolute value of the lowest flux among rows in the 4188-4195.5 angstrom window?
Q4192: 222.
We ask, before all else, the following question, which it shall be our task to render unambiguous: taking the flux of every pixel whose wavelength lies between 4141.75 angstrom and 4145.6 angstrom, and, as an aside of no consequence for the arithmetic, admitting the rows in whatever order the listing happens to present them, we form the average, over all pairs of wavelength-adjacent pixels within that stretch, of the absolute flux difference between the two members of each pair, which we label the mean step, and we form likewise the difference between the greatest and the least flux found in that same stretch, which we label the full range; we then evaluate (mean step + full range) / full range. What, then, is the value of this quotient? 1.81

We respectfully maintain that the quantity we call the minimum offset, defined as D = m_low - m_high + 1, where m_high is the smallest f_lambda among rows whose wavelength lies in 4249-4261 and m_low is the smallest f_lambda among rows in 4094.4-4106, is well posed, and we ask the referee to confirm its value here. 84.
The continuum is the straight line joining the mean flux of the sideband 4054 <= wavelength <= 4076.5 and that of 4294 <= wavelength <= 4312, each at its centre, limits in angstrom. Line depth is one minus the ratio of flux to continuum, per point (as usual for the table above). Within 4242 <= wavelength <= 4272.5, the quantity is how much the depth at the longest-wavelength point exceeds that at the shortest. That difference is 0.4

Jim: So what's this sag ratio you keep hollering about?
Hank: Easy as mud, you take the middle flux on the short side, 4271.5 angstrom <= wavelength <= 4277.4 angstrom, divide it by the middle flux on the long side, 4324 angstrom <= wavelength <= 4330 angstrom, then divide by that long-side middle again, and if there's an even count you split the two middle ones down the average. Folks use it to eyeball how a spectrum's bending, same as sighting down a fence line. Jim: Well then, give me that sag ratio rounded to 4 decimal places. 0.0035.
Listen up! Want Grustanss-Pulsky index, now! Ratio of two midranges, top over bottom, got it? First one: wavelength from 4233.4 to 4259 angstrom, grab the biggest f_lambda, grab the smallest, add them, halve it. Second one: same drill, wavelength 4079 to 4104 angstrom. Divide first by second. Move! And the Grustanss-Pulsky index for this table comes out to 0.73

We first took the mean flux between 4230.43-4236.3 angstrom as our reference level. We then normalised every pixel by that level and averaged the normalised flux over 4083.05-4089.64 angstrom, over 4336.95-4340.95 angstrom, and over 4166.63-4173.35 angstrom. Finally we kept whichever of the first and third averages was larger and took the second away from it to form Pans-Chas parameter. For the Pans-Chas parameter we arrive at 0.27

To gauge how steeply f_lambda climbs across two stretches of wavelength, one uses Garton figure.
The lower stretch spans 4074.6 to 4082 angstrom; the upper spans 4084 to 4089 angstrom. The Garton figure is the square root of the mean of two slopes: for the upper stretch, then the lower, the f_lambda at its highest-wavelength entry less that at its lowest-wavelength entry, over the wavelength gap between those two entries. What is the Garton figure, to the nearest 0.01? 3.56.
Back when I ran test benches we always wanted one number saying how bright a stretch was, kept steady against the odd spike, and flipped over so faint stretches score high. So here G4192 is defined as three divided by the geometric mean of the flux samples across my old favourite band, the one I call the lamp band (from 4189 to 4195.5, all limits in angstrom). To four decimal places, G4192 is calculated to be 0.0099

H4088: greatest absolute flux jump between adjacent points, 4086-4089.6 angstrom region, 172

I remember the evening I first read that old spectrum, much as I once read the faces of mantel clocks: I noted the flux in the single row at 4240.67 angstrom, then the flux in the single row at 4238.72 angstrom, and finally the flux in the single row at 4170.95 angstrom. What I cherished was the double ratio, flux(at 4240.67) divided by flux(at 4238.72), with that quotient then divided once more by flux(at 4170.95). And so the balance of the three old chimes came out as 0.0034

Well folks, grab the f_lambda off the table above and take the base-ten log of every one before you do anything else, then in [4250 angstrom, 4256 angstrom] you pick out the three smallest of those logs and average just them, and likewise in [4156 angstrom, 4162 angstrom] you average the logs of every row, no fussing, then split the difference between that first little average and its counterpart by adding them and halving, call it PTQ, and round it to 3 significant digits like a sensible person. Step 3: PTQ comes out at 2.41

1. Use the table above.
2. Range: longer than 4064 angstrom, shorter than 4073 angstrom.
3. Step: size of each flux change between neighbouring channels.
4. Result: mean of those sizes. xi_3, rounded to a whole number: 40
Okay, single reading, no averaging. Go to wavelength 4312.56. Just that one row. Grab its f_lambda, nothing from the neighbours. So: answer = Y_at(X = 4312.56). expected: 251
